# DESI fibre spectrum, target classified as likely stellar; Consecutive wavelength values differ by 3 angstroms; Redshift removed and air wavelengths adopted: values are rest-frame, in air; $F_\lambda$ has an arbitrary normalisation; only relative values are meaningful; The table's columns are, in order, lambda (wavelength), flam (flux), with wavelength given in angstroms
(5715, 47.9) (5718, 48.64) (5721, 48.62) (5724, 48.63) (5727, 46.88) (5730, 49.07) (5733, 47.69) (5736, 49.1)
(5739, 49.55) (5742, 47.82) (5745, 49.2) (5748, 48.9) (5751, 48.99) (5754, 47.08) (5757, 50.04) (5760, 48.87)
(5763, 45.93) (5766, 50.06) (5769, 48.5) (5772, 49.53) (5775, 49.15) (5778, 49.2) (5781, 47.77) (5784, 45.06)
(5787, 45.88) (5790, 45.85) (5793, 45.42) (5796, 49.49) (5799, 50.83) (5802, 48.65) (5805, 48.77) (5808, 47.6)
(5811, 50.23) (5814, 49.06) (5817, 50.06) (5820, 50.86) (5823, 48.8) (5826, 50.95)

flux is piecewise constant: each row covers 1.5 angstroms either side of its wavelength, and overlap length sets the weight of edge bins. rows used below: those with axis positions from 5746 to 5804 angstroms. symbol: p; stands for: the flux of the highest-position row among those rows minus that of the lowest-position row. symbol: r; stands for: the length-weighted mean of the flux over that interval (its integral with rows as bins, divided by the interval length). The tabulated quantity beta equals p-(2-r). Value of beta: 45.9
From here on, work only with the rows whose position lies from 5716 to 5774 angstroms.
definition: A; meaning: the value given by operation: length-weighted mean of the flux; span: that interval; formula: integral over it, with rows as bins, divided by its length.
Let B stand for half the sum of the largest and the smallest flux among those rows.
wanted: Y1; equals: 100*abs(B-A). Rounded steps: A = 48.6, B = 48.0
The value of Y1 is 59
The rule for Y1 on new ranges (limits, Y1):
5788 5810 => 4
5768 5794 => 9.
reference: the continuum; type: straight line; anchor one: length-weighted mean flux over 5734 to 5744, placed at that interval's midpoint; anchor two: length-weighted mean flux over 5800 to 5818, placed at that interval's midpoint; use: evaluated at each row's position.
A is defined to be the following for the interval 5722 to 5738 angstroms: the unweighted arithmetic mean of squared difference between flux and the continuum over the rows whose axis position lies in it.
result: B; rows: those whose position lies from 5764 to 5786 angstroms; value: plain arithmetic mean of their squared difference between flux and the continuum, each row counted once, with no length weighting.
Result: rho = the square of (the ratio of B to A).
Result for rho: 8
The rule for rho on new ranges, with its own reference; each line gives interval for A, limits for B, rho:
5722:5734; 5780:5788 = 56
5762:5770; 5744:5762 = 0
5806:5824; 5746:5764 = 3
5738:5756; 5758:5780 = 4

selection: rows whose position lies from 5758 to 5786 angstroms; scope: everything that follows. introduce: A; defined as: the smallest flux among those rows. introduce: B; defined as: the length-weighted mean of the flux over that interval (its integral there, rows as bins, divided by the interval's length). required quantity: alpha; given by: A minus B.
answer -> -3.2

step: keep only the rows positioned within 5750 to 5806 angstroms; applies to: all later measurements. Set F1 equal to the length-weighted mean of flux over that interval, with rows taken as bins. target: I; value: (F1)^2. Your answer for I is 2318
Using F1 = 48.1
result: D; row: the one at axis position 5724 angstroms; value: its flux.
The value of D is 48.63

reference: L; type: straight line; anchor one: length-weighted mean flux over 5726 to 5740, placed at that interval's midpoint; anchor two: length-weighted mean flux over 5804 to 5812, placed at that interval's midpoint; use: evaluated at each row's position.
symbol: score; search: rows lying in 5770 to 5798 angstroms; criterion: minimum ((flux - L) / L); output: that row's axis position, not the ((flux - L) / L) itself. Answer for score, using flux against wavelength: 5784 angstroms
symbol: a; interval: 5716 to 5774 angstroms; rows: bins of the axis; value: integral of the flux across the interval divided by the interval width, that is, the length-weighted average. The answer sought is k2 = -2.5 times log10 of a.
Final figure -4.216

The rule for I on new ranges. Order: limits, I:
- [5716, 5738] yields 2342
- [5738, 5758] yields 2376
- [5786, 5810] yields 2295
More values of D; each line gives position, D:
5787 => 45.88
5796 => 49.49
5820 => 50.86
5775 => 49.15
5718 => 48.64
